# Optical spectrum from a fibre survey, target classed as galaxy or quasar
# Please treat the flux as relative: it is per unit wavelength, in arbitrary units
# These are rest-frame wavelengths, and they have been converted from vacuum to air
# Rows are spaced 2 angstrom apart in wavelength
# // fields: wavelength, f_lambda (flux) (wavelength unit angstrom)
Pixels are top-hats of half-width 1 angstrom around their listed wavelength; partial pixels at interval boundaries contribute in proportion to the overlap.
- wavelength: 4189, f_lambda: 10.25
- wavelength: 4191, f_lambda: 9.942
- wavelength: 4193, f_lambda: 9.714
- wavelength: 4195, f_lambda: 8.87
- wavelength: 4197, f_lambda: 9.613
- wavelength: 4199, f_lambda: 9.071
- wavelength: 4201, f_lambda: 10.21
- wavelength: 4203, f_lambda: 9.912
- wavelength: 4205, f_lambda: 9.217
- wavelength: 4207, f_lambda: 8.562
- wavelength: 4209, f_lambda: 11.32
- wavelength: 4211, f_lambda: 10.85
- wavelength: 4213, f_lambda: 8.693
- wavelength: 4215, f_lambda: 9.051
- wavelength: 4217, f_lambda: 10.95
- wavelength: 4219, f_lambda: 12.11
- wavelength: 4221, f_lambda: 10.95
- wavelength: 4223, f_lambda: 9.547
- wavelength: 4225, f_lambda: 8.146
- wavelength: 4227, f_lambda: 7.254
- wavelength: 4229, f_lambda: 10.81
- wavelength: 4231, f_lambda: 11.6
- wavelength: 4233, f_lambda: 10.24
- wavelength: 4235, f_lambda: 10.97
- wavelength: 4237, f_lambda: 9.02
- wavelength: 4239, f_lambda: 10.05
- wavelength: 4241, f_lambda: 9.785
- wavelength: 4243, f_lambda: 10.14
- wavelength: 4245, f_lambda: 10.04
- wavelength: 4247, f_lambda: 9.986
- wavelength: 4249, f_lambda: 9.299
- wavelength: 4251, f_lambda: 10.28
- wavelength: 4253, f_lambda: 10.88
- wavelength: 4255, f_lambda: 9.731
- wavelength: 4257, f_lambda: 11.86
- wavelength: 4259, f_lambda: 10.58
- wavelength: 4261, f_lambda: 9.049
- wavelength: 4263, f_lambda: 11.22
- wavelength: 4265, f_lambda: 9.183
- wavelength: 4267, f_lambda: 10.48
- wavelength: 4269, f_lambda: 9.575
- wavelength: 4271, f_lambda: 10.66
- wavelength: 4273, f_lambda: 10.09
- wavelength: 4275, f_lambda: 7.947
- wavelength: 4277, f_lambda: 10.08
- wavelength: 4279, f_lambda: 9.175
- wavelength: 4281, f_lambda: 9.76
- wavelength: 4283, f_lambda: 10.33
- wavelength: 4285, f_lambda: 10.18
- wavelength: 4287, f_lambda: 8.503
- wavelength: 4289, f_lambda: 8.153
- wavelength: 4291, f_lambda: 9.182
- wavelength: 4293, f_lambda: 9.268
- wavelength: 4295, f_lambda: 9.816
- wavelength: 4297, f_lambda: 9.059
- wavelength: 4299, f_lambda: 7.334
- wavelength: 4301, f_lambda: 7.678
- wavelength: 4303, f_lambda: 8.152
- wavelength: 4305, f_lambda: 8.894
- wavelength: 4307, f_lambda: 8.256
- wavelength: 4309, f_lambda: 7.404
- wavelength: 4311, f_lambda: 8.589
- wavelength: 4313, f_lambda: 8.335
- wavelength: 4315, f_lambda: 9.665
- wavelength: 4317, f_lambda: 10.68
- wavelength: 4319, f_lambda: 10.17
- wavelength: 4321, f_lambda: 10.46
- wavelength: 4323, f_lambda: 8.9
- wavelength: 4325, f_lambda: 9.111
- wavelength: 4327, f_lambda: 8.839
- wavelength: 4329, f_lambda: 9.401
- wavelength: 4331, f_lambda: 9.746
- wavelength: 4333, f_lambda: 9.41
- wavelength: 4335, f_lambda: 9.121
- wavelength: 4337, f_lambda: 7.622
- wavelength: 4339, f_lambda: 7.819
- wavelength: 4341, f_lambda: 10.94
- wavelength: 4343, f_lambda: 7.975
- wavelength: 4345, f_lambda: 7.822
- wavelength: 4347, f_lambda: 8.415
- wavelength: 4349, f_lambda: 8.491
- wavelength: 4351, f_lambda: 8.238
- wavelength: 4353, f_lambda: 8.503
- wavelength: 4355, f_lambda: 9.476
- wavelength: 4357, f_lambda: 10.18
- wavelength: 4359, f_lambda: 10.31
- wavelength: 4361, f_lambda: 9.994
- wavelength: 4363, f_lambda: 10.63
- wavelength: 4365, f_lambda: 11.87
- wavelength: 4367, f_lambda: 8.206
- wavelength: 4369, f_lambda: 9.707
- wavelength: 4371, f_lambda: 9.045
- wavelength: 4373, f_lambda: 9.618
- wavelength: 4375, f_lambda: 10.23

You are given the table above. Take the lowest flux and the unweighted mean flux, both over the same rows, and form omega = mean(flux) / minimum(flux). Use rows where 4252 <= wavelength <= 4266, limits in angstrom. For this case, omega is 1.14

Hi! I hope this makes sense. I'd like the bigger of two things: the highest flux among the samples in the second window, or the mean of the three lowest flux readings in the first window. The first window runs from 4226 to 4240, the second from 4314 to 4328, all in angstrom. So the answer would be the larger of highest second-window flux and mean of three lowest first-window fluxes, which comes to 10.7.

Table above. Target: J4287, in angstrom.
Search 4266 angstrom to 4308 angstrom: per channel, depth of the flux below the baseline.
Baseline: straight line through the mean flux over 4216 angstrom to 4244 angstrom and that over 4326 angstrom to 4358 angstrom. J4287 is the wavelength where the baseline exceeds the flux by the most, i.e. 4299 angstrom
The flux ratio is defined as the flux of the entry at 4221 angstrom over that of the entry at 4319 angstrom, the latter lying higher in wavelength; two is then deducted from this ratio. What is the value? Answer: -0.92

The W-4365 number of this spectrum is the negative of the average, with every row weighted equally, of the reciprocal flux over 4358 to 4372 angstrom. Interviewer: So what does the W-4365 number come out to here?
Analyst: -0.102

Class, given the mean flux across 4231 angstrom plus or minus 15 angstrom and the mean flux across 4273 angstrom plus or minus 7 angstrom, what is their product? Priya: 98.2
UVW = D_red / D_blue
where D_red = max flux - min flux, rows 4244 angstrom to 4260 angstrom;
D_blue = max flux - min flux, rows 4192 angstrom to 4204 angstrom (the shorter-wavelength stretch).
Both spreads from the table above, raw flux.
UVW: 1.9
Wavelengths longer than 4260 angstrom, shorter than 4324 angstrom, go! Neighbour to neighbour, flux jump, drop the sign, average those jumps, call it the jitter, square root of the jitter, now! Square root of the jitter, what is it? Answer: 0.98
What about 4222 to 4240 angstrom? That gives 1.21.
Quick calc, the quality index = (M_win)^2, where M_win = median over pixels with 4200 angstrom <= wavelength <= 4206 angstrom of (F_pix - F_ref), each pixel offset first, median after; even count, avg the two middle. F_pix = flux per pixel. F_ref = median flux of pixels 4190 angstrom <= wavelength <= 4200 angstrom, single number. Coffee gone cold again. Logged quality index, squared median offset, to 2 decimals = 0.09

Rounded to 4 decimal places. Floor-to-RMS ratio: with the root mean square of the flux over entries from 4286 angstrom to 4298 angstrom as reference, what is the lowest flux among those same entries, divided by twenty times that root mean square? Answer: 0.0452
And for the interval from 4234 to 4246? 0.0450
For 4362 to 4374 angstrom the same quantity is 0.0414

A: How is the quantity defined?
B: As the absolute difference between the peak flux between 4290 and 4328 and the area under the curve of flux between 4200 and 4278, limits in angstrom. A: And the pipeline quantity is 770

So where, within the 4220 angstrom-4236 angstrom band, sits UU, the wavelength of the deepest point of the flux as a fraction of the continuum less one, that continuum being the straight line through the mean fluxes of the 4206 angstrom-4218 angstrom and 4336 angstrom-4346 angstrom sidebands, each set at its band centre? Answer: 4227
